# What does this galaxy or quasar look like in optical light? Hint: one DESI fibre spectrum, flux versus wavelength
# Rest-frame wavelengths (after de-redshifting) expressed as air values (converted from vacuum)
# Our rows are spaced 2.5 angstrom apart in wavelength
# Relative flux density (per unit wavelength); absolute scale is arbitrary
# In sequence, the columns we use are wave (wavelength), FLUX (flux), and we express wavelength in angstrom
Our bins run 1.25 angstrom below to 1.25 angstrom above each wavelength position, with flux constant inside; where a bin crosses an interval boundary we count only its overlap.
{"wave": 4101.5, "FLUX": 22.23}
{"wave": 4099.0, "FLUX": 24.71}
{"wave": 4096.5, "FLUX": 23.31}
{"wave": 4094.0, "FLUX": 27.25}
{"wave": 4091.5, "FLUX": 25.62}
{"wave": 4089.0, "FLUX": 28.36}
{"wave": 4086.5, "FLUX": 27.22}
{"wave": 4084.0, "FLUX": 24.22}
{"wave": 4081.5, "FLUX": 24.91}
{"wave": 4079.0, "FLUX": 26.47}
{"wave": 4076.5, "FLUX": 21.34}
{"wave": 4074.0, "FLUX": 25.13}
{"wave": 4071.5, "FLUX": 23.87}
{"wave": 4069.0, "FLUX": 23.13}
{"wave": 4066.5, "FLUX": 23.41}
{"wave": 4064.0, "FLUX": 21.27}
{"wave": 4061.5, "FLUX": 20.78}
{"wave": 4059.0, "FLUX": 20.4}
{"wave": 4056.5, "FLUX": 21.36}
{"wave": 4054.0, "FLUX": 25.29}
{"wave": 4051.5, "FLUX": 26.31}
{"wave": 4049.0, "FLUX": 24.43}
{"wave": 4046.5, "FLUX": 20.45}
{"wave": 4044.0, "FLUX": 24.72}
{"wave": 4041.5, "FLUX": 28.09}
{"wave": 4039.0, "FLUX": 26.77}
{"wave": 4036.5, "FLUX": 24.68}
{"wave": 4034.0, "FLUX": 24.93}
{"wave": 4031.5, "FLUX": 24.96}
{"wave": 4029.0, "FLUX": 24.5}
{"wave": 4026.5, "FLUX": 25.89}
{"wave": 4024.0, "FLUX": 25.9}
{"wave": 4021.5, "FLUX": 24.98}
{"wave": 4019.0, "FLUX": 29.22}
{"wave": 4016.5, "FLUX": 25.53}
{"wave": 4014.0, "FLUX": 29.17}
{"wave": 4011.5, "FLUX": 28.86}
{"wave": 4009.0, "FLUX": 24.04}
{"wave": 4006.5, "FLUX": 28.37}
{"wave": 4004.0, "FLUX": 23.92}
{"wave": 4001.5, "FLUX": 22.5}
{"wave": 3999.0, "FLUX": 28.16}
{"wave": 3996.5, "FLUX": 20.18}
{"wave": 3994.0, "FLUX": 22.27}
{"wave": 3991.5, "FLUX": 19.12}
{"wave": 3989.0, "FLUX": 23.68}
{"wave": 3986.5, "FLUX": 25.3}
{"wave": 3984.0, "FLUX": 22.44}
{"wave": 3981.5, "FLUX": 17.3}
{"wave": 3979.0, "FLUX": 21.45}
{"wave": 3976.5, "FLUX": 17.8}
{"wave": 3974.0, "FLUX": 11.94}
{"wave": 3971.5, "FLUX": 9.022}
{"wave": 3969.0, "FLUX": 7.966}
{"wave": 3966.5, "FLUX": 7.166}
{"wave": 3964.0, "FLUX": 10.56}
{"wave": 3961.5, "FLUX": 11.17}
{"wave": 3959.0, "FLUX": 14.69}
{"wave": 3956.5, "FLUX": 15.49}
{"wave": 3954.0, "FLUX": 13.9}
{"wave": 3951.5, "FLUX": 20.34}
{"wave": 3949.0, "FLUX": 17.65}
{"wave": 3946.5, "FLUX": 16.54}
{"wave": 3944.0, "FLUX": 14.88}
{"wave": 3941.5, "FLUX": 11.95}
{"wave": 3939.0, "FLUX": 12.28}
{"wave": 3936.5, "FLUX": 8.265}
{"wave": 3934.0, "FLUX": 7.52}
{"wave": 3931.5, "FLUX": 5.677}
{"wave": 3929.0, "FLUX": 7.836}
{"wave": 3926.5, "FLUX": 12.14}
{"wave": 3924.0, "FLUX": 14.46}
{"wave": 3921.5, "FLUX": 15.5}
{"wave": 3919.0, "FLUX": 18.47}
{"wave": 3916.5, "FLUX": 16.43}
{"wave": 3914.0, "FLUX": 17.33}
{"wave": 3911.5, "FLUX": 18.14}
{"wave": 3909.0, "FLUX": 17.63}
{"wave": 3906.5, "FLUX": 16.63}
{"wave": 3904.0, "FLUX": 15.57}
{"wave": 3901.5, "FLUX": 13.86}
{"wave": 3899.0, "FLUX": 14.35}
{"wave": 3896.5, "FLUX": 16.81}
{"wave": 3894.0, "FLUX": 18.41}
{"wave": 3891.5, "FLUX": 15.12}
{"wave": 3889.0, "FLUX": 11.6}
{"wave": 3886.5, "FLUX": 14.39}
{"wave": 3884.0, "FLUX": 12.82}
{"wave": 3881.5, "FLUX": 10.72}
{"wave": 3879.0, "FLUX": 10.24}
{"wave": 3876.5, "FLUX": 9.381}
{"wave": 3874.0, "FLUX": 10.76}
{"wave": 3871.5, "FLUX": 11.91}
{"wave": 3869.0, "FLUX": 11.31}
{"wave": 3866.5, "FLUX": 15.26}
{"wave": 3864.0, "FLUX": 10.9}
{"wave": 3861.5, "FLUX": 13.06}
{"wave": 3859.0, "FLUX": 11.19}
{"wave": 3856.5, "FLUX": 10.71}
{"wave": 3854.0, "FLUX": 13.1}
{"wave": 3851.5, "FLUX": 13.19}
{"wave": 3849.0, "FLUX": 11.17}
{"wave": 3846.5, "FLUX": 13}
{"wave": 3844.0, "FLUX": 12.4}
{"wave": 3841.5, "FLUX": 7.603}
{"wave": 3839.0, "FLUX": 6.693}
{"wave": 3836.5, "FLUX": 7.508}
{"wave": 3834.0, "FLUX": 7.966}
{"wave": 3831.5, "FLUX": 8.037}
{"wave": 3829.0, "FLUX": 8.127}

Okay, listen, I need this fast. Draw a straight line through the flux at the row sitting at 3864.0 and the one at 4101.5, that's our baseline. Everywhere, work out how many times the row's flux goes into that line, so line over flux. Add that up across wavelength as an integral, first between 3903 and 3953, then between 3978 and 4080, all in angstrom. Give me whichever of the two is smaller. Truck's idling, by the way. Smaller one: 55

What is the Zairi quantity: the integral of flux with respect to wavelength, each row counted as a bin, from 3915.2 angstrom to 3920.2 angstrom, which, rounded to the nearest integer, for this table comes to 87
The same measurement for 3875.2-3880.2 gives 49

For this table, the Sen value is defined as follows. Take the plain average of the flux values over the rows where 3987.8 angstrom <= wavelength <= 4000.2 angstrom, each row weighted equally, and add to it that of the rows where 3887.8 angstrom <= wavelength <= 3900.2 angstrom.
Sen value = 38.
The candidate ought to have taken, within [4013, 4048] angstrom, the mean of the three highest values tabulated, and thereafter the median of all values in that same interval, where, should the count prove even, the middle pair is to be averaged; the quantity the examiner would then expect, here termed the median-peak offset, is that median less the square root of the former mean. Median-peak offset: 20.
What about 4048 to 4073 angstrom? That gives 18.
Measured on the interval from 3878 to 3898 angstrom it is 10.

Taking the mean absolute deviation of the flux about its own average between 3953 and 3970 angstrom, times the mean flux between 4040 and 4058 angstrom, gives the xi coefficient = 65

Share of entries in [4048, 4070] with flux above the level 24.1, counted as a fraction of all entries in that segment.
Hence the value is 0.33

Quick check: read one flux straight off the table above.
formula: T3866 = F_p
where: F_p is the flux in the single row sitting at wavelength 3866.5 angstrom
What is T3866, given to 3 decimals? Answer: 15.260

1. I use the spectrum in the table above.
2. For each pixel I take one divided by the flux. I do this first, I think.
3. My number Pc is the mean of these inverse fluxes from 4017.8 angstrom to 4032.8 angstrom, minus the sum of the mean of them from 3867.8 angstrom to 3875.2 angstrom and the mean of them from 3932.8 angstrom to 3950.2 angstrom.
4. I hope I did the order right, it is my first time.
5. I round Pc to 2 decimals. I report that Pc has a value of -0.14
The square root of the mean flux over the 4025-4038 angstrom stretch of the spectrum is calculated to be 5.0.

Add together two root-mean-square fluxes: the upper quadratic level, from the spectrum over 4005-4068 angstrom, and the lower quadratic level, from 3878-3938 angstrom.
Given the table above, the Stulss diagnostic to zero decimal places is 39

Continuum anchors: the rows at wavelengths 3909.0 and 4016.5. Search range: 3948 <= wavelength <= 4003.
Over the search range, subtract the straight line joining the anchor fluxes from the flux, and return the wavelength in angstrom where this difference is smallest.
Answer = 3966.5 angstrom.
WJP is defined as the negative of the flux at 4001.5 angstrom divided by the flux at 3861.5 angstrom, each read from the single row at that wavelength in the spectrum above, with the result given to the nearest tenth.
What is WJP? -1.7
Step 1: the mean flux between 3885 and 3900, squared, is 228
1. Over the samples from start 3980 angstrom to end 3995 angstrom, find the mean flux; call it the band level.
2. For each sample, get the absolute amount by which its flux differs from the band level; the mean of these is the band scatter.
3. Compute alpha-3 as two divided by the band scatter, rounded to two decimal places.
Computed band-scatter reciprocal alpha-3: 0.86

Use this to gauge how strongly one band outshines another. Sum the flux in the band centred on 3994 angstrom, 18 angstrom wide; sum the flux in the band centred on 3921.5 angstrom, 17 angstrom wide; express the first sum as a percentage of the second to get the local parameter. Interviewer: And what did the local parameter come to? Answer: 158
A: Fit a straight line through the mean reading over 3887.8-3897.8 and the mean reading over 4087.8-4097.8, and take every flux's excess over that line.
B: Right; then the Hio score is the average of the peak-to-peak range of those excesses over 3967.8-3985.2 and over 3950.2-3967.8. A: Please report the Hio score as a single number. 13.8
